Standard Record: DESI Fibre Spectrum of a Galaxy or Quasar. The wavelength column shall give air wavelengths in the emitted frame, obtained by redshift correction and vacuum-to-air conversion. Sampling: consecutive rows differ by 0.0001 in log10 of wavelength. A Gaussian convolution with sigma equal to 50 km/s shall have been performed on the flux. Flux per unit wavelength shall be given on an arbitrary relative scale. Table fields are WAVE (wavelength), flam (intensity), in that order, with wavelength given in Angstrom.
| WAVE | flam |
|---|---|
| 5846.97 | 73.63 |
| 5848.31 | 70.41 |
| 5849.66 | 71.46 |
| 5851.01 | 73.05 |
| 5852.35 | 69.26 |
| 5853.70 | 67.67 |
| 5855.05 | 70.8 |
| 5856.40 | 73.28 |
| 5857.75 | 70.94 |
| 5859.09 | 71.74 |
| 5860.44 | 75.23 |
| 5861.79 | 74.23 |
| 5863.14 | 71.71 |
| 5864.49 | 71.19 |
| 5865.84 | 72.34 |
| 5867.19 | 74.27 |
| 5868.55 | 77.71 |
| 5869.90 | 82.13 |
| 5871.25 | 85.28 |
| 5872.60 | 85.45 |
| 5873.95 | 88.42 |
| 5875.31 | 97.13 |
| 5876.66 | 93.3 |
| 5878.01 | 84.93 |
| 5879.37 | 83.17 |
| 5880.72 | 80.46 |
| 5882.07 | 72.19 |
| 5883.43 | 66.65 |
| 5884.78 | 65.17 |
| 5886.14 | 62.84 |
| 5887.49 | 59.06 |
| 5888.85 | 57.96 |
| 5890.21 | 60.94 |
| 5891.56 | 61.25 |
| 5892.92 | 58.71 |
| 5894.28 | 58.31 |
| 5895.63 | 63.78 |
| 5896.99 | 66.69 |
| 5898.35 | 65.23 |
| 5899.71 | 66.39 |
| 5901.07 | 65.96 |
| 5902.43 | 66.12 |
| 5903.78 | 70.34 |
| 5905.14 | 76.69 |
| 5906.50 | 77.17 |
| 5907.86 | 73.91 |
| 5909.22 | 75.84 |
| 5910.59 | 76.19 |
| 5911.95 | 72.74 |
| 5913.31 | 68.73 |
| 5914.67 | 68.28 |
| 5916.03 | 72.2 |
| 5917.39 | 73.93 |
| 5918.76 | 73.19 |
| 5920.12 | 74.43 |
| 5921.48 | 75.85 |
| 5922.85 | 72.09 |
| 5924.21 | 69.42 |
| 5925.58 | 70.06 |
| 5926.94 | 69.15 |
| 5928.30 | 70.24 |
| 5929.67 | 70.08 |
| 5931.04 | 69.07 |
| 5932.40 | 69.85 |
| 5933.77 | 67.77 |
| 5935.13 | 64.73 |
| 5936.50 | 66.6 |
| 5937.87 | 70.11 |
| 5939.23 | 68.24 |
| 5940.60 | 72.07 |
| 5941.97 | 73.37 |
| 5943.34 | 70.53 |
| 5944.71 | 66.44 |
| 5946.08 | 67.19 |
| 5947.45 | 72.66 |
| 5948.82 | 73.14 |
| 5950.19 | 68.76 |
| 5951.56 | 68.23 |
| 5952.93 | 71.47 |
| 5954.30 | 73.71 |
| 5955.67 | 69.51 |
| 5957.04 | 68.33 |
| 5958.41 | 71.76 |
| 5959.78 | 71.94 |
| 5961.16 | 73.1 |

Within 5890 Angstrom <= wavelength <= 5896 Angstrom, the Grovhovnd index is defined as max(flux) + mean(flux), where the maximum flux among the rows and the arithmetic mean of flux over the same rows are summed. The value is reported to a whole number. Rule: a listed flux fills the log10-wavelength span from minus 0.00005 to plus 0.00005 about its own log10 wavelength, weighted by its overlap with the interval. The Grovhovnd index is 124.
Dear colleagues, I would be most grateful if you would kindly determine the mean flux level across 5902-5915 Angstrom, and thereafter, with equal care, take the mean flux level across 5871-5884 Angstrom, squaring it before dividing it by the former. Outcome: 96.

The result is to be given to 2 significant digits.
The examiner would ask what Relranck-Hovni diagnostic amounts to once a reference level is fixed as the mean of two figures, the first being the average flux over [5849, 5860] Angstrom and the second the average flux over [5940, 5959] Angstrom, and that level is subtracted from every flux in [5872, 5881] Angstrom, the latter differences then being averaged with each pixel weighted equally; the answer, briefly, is 17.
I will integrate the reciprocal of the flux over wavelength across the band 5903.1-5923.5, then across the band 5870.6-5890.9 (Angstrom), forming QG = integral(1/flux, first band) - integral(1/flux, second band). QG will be 0.004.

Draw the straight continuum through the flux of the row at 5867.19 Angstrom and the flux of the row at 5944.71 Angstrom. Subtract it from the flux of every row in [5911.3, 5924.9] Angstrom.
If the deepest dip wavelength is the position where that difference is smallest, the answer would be 5914.67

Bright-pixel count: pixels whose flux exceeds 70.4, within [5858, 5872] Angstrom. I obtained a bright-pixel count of 10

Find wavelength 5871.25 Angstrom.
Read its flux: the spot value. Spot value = 85.28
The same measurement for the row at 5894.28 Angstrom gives 58.31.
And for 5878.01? 84.93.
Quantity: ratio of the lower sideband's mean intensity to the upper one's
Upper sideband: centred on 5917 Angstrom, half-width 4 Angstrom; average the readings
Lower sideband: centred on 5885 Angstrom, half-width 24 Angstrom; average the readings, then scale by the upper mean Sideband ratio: 1.01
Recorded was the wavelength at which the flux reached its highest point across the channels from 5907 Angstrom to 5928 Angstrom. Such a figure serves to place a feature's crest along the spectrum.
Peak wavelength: 5910.59 Angstrom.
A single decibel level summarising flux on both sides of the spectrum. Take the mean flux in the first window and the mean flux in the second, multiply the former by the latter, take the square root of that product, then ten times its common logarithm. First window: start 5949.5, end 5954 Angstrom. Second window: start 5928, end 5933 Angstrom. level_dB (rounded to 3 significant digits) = 18.4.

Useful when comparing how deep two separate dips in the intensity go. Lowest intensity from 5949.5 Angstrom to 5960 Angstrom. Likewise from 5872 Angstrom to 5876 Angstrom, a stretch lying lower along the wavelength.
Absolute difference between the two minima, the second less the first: 17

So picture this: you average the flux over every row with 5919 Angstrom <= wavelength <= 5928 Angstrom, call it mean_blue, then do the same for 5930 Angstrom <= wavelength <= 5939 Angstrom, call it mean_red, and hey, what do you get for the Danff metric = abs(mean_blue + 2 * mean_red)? 208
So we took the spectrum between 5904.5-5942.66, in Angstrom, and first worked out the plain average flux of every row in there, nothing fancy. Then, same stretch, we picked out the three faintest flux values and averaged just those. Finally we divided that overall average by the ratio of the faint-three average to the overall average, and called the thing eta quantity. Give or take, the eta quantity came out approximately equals 77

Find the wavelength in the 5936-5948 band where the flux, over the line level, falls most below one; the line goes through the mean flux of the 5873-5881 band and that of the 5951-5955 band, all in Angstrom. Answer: 5936.50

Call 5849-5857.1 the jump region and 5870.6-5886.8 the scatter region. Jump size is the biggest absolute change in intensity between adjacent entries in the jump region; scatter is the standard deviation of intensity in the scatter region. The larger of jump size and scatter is 11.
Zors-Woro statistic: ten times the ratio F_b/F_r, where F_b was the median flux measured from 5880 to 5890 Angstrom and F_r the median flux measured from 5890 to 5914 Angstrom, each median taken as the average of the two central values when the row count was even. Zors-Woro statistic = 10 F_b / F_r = 9.8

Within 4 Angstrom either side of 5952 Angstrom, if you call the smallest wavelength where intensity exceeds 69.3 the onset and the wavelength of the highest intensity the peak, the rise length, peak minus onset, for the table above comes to 5.5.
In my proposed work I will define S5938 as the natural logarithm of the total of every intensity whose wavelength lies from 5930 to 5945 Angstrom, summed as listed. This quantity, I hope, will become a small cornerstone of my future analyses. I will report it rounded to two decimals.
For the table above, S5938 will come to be 6.63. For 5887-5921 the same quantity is 7.44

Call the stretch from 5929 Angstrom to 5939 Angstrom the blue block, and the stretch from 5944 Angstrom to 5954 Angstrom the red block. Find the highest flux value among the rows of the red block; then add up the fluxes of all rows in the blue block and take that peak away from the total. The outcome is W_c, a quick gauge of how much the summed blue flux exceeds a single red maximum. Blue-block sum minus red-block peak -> 405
